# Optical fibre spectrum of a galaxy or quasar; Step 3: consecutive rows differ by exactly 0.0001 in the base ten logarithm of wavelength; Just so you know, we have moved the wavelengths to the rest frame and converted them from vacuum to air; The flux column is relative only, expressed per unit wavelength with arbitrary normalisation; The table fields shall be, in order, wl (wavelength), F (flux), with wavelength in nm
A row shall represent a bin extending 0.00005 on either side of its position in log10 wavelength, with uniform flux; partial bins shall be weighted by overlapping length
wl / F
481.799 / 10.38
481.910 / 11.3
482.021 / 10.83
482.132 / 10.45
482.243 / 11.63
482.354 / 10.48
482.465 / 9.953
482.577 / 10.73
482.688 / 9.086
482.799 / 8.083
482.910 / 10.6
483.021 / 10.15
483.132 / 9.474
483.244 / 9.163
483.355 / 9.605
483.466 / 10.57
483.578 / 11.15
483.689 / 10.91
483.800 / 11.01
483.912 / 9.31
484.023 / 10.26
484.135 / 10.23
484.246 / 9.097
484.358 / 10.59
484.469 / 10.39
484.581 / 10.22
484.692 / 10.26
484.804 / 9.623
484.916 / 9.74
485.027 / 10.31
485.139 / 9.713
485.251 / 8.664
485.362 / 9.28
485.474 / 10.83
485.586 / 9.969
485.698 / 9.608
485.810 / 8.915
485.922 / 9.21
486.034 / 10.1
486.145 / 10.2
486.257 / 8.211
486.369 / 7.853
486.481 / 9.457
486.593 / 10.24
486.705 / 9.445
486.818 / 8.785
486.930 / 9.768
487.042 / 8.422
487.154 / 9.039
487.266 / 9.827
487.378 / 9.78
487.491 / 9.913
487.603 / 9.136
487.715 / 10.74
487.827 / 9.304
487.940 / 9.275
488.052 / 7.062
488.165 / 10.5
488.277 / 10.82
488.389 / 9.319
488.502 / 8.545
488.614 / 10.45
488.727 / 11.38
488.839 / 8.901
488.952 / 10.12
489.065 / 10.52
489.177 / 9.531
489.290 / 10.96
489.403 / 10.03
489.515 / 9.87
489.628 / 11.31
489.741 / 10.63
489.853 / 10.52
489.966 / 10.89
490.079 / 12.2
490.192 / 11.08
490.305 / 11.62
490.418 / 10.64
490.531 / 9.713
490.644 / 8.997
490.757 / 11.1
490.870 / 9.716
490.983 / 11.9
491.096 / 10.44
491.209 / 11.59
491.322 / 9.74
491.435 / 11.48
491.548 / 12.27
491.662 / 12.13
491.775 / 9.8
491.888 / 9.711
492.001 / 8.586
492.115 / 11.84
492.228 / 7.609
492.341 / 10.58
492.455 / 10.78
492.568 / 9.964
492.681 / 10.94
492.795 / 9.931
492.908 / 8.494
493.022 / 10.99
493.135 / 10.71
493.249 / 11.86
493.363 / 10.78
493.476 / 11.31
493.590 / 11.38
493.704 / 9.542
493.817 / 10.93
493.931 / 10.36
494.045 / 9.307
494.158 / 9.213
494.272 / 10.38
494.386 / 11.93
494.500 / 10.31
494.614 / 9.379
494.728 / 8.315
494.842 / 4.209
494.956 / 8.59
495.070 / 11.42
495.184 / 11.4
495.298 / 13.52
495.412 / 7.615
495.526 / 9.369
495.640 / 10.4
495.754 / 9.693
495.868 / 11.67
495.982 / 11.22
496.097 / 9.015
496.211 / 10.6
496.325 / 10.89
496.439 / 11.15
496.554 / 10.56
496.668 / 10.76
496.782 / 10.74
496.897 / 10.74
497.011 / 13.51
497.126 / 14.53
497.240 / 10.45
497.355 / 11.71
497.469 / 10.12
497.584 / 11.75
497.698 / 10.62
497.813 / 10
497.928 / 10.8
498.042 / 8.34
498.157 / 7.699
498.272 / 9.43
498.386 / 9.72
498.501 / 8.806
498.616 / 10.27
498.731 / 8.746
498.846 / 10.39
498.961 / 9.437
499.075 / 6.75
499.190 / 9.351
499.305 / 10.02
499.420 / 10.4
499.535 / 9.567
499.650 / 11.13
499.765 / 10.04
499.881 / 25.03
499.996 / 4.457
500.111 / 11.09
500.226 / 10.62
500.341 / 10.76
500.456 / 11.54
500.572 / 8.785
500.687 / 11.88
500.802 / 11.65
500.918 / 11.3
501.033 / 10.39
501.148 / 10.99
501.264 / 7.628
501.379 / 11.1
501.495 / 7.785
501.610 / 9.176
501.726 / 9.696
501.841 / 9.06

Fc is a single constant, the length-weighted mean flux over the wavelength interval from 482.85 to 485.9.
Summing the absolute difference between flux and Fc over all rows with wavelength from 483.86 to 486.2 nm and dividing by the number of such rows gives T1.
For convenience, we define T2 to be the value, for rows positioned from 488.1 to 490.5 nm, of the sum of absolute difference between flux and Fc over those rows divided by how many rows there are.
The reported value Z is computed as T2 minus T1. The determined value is 0.36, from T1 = 0.49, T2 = 0.85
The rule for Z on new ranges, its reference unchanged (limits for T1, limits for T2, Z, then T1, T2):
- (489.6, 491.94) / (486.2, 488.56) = -0.17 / 1.06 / 0.90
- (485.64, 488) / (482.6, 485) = -0.08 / 0.71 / 0.63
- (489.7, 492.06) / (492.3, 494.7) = -0.23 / 1.07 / 0.84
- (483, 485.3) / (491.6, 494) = 0.44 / 0.56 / 1.00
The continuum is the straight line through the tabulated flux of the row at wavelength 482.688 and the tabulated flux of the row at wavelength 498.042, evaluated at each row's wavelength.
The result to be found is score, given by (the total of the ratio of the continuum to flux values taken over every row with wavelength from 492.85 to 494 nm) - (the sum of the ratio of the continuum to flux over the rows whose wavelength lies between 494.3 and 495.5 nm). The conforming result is -1.6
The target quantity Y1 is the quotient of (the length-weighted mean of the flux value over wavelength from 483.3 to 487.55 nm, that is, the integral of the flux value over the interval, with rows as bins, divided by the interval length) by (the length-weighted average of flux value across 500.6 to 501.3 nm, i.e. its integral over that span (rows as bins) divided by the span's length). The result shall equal 0.915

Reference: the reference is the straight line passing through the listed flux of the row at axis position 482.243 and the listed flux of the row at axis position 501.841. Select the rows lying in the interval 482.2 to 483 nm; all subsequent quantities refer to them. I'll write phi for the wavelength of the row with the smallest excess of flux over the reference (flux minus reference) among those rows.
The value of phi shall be 482.799 nm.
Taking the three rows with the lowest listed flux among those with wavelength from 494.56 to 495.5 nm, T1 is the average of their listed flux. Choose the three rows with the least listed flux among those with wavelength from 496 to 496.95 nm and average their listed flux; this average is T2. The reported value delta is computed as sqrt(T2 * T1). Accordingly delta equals 8.2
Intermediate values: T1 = 7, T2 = 10.1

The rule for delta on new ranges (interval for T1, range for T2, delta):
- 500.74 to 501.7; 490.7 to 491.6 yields 9.0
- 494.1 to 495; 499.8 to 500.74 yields 7.5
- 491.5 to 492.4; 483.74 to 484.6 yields 9.1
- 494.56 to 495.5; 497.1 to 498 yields 8.3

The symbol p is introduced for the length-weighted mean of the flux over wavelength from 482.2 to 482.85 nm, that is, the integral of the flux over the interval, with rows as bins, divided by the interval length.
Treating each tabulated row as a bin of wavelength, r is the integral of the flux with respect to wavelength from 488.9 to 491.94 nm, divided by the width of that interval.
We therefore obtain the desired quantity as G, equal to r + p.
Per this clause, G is 20.66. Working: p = 10.0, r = 10.7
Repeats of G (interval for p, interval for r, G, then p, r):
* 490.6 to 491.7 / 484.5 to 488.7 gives 20.48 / 10.9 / 9.5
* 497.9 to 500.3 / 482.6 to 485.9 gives 19.99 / 10.1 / 9.9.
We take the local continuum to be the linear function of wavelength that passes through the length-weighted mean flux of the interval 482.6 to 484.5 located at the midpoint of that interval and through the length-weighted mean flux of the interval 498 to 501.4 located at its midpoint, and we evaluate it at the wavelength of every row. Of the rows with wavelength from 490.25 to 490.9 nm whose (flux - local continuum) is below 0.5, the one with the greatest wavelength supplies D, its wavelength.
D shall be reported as 490.870 nm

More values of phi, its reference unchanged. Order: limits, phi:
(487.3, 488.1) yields 488.052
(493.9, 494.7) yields 494.158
